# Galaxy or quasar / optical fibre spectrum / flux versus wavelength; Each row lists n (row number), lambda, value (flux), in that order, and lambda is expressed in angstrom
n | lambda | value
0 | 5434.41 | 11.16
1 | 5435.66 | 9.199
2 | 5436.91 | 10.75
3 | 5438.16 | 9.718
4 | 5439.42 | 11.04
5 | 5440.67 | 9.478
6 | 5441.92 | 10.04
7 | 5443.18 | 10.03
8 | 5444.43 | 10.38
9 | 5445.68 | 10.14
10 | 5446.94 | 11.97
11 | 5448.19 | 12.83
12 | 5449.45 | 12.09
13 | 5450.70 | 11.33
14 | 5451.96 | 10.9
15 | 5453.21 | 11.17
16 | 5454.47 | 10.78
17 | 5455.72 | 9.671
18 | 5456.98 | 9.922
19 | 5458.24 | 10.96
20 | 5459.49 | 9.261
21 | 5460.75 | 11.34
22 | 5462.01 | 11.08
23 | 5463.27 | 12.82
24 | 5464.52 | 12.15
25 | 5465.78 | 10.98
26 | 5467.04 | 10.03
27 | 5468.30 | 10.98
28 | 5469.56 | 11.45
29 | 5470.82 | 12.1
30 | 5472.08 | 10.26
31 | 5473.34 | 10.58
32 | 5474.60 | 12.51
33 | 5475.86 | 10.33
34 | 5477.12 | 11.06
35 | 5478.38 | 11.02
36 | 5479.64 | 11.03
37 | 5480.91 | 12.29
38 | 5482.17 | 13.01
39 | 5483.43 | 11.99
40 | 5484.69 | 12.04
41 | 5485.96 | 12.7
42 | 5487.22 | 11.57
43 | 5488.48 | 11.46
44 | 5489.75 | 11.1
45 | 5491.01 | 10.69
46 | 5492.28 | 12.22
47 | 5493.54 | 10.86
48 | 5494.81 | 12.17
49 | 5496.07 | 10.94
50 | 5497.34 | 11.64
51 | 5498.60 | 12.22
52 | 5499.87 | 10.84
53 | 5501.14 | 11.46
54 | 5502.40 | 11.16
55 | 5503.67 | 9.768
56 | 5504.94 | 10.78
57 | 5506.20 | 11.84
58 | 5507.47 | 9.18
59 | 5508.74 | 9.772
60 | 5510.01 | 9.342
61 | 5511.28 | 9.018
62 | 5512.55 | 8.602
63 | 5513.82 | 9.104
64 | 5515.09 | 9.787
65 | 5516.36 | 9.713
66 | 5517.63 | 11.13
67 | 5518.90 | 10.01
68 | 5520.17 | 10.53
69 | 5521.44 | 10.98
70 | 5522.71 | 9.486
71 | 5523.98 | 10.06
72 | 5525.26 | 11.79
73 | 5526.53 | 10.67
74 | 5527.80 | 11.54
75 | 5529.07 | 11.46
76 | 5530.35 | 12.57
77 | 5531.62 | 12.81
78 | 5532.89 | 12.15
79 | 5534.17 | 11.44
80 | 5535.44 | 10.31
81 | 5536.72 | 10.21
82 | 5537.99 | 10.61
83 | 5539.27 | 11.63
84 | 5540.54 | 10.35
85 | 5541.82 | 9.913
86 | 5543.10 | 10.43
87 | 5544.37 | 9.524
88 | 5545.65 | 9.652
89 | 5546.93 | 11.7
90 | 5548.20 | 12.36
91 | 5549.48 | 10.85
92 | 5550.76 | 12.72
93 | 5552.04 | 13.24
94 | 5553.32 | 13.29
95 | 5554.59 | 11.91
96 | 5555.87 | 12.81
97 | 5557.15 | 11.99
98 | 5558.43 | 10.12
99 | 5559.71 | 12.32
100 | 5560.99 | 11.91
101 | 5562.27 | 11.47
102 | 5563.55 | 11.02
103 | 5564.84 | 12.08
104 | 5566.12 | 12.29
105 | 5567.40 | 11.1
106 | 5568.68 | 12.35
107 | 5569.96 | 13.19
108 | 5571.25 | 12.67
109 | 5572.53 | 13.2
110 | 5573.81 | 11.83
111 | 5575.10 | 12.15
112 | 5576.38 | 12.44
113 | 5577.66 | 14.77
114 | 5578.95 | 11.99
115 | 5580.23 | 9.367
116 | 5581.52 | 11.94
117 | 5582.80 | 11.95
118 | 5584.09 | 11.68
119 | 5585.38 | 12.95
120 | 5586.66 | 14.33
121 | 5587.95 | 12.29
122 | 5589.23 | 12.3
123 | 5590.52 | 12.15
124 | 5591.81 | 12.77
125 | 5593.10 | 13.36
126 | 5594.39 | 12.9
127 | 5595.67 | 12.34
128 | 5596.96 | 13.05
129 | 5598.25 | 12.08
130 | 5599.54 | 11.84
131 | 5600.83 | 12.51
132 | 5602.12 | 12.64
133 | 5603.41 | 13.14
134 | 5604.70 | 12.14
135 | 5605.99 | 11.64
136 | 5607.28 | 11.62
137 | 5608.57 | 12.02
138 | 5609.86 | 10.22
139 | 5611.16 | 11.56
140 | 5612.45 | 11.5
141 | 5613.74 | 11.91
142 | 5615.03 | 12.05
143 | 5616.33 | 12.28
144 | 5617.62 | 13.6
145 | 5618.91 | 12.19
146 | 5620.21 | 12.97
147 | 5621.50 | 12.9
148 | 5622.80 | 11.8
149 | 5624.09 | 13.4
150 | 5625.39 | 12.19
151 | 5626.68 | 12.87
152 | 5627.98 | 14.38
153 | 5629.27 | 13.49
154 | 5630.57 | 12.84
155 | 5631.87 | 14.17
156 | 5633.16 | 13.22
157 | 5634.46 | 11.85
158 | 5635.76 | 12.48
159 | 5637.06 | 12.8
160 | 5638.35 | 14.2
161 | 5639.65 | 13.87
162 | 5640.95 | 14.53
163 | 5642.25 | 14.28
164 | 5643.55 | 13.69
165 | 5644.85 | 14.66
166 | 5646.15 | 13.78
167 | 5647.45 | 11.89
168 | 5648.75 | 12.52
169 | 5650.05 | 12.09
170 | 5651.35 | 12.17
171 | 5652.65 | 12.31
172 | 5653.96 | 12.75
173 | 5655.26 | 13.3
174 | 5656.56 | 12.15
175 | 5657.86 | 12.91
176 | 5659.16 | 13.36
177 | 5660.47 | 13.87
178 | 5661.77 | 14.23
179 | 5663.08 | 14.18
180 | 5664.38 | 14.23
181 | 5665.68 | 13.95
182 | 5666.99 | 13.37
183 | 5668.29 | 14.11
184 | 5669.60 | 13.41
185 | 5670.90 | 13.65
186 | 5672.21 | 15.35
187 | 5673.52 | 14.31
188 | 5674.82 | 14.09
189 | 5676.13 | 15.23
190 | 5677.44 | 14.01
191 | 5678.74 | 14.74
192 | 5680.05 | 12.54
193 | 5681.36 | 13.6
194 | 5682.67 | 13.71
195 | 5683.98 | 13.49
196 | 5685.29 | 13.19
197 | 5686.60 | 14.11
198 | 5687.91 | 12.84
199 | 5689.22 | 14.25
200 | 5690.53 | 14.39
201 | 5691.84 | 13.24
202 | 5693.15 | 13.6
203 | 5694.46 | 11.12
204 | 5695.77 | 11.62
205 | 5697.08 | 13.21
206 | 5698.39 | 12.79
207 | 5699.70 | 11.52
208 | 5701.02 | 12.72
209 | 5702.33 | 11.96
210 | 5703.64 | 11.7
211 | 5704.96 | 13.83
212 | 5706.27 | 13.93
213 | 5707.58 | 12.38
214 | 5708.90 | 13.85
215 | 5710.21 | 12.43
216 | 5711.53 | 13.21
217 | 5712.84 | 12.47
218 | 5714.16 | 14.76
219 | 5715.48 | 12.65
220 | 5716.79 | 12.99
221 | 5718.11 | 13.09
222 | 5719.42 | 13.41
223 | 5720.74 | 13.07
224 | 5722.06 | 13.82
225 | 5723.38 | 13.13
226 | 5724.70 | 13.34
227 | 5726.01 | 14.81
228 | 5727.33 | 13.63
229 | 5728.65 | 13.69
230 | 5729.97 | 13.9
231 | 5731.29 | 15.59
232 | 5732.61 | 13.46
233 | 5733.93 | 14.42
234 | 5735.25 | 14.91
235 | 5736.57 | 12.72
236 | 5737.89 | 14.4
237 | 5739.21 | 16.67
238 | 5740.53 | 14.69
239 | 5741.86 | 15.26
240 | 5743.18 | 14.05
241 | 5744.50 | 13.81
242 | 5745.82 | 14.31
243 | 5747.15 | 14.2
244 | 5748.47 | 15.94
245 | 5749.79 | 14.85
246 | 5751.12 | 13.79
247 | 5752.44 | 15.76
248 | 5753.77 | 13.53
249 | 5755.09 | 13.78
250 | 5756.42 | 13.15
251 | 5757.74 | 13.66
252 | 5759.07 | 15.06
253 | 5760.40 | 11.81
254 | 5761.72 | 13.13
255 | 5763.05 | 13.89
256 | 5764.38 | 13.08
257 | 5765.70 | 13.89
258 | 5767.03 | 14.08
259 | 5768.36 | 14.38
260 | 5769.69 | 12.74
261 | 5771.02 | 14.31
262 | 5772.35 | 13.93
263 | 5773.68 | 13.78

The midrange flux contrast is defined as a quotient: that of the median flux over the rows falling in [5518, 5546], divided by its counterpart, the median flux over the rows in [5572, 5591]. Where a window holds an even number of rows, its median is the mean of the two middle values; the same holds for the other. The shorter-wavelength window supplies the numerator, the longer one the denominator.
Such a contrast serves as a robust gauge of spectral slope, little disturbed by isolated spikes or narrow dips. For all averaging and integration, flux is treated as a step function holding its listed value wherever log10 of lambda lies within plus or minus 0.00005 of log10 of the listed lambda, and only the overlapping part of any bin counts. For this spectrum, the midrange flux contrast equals 0.87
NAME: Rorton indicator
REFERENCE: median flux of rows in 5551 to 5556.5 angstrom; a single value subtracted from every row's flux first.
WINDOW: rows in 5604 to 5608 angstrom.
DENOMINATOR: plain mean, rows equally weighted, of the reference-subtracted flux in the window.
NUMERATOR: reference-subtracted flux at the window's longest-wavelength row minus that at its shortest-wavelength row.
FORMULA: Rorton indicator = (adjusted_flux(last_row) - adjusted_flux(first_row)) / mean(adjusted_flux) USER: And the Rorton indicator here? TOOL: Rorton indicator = 0.4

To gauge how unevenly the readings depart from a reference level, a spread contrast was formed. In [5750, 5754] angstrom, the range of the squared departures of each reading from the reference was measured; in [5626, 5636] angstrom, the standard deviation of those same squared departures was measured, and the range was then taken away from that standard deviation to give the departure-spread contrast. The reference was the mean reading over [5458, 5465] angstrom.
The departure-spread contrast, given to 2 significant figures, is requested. -12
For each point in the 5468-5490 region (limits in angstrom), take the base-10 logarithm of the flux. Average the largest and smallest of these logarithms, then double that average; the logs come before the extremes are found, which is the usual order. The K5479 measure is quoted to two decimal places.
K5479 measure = 2.13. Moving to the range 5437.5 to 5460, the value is 2.07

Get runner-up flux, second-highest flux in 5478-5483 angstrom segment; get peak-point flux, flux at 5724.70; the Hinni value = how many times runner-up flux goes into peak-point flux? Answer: 1.09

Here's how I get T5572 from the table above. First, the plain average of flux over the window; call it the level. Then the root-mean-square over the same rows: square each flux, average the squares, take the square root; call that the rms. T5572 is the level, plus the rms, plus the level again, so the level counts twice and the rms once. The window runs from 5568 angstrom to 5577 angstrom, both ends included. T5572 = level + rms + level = 38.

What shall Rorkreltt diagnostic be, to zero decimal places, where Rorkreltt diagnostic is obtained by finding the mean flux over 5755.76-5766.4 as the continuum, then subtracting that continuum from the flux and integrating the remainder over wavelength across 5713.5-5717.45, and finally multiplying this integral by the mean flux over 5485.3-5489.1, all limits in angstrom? 0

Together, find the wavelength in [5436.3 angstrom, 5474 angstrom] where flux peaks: 5448.19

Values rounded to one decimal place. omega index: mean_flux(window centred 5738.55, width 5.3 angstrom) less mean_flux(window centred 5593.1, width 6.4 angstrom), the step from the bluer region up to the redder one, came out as 1.9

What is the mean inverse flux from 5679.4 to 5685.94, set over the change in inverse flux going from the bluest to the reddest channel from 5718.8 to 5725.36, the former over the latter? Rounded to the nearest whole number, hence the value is 192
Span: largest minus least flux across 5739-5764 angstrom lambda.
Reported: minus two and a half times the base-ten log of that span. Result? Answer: -1.72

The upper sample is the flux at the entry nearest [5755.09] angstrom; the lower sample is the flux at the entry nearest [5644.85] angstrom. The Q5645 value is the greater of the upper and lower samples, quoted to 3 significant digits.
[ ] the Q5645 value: 14.7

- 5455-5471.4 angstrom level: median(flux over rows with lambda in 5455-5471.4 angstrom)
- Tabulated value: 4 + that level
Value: 15.0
